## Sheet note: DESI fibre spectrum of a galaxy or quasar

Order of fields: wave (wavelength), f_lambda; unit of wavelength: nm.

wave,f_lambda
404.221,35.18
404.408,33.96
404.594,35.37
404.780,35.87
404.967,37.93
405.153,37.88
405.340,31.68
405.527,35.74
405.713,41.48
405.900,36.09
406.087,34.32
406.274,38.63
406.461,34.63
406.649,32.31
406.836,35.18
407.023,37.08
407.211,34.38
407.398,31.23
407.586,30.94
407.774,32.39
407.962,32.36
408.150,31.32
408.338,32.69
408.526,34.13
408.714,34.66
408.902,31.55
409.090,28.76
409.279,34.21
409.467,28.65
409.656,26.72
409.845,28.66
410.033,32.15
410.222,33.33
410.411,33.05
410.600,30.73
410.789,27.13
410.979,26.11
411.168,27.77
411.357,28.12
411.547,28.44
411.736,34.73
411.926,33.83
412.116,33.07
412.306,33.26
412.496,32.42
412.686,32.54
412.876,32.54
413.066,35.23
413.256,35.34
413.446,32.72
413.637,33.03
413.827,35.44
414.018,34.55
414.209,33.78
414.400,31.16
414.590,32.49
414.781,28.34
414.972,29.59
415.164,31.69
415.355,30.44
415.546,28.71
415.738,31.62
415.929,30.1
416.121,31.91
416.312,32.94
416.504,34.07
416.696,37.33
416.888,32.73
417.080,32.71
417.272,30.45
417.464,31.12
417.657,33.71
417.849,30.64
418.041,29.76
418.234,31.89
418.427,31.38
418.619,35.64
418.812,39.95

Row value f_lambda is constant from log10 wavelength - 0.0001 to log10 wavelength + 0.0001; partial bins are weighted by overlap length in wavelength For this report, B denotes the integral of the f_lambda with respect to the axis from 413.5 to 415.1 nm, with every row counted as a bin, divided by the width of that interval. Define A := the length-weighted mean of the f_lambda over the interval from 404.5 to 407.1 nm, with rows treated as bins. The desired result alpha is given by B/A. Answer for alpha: 0.90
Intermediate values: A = 36.0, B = 32.3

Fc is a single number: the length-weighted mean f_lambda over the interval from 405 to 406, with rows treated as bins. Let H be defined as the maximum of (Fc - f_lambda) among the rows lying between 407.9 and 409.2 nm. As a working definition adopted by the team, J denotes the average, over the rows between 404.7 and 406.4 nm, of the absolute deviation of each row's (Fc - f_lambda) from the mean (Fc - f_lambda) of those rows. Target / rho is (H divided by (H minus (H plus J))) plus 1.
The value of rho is -2.8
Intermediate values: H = 7.9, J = 2.1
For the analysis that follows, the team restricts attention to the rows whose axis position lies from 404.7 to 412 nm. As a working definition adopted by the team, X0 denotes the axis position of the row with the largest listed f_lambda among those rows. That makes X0 405.713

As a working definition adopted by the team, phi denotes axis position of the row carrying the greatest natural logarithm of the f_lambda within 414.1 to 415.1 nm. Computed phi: 414.209 nm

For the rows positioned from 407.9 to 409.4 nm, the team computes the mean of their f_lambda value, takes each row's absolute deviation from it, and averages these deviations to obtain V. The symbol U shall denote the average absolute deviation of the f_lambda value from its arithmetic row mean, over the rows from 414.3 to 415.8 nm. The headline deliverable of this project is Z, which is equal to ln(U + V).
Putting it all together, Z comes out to 1.0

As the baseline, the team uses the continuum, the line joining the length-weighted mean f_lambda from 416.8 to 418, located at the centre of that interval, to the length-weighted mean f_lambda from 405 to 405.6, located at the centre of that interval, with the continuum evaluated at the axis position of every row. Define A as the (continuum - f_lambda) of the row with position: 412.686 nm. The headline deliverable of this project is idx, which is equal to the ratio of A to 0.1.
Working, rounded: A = 1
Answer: 6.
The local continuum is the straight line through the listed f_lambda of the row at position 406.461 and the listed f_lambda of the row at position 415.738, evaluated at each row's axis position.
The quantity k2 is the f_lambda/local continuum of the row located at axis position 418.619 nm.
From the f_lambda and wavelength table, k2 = 1.16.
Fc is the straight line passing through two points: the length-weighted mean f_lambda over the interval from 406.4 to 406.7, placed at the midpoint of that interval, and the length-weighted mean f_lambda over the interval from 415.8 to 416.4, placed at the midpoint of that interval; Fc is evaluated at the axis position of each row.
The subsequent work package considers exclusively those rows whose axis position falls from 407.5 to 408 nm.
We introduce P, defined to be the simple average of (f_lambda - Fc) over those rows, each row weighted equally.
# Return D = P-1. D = -2.3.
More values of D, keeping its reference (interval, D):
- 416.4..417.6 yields 0.6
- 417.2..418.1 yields -1.3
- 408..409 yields -1.2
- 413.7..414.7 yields 0.5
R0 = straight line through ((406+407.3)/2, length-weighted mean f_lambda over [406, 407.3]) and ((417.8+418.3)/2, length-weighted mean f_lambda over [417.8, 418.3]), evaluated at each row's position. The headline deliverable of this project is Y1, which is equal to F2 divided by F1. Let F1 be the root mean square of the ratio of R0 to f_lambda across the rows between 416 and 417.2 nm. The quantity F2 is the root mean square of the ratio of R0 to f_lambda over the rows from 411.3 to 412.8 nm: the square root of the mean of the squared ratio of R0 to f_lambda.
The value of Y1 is 1.11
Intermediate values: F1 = 0.93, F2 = 1.04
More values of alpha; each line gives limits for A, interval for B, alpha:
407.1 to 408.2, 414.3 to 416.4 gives 0.96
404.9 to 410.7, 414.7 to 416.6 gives 0.93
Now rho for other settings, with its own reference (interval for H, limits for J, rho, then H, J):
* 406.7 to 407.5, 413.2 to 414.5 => -3.5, 5.4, 1.2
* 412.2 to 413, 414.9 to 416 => -3.8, 4.2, 0.9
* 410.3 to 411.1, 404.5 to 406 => -4.4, 10.6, 1.9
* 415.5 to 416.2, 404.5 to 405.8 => -2.7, 8.0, 2.2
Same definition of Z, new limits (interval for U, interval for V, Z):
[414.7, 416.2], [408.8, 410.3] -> 1.2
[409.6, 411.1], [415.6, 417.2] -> 1.4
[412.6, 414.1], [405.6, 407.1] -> 1.2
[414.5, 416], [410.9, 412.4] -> 1.4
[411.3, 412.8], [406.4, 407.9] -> 1.3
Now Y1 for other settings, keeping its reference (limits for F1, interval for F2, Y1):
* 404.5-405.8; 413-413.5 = 0.96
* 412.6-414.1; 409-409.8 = 1.21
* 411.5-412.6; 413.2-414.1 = 0.93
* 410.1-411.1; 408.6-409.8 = 0.99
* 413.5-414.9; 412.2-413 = 1.01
